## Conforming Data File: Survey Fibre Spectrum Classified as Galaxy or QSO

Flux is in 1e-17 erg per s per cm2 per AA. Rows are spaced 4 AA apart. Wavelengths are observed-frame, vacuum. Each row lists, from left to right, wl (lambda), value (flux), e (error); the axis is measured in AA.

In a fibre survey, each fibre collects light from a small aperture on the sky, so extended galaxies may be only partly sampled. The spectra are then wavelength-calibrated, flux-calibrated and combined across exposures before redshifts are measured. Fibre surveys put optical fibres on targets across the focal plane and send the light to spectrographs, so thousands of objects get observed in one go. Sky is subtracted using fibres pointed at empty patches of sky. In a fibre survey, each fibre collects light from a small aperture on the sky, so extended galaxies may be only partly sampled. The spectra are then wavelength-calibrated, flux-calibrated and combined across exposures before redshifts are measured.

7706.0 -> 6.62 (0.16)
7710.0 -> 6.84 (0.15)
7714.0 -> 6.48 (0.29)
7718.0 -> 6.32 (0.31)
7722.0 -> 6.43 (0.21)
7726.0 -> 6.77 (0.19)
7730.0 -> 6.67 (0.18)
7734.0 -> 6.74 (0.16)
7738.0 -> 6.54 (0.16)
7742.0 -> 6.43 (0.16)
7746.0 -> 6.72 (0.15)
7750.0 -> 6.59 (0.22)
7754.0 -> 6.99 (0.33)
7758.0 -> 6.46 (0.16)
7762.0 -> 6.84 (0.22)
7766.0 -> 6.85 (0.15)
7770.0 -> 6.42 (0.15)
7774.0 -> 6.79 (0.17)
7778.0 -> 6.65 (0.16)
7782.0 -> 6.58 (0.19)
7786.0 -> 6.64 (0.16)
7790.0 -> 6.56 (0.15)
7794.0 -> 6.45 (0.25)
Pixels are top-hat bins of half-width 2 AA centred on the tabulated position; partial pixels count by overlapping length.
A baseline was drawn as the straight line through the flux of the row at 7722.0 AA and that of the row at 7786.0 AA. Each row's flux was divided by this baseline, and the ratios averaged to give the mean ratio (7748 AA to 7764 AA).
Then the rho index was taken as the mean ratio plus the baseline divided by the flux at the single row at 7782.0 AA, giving 2.03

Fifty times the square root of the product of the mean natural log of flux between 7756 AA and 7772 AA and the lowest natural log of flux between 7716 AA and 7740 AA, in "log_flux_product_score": 93.4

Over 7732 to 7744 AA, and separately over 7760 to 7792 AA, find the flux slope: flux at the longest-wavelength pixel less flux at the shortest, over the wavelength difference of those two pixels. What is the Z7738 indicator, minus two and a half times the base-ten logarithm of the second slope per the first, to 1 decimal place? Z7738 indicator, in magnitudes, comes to 1.5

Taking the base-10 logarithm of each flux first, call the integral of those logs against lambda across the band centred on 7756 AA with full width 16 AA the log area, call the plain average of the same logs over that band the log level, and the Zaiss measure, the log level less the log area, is -12.4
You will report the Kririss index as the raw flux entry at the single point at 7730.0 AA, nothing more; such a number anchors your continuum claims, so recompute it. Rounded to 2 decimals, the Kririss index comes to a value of 6.67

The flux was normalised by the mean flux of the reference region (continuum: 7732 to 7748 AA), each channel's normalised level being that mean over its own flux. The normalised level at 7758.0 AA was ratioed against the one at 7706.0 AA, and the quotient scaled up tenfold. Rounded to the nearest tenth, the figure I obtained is 10.2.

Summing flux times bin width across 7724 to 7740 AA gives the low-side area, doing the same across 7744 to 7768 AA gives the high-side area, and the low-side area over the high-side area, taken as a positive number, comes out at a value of 0.7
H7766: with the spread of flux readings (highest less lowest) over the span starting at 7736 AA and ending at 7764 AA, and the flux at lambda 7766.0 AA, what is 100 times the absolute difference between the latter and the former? 629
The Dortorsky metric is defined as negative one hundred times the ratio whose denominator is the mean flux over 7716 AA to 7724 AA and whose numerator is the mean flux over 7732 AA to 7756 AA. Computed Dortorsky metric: -105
